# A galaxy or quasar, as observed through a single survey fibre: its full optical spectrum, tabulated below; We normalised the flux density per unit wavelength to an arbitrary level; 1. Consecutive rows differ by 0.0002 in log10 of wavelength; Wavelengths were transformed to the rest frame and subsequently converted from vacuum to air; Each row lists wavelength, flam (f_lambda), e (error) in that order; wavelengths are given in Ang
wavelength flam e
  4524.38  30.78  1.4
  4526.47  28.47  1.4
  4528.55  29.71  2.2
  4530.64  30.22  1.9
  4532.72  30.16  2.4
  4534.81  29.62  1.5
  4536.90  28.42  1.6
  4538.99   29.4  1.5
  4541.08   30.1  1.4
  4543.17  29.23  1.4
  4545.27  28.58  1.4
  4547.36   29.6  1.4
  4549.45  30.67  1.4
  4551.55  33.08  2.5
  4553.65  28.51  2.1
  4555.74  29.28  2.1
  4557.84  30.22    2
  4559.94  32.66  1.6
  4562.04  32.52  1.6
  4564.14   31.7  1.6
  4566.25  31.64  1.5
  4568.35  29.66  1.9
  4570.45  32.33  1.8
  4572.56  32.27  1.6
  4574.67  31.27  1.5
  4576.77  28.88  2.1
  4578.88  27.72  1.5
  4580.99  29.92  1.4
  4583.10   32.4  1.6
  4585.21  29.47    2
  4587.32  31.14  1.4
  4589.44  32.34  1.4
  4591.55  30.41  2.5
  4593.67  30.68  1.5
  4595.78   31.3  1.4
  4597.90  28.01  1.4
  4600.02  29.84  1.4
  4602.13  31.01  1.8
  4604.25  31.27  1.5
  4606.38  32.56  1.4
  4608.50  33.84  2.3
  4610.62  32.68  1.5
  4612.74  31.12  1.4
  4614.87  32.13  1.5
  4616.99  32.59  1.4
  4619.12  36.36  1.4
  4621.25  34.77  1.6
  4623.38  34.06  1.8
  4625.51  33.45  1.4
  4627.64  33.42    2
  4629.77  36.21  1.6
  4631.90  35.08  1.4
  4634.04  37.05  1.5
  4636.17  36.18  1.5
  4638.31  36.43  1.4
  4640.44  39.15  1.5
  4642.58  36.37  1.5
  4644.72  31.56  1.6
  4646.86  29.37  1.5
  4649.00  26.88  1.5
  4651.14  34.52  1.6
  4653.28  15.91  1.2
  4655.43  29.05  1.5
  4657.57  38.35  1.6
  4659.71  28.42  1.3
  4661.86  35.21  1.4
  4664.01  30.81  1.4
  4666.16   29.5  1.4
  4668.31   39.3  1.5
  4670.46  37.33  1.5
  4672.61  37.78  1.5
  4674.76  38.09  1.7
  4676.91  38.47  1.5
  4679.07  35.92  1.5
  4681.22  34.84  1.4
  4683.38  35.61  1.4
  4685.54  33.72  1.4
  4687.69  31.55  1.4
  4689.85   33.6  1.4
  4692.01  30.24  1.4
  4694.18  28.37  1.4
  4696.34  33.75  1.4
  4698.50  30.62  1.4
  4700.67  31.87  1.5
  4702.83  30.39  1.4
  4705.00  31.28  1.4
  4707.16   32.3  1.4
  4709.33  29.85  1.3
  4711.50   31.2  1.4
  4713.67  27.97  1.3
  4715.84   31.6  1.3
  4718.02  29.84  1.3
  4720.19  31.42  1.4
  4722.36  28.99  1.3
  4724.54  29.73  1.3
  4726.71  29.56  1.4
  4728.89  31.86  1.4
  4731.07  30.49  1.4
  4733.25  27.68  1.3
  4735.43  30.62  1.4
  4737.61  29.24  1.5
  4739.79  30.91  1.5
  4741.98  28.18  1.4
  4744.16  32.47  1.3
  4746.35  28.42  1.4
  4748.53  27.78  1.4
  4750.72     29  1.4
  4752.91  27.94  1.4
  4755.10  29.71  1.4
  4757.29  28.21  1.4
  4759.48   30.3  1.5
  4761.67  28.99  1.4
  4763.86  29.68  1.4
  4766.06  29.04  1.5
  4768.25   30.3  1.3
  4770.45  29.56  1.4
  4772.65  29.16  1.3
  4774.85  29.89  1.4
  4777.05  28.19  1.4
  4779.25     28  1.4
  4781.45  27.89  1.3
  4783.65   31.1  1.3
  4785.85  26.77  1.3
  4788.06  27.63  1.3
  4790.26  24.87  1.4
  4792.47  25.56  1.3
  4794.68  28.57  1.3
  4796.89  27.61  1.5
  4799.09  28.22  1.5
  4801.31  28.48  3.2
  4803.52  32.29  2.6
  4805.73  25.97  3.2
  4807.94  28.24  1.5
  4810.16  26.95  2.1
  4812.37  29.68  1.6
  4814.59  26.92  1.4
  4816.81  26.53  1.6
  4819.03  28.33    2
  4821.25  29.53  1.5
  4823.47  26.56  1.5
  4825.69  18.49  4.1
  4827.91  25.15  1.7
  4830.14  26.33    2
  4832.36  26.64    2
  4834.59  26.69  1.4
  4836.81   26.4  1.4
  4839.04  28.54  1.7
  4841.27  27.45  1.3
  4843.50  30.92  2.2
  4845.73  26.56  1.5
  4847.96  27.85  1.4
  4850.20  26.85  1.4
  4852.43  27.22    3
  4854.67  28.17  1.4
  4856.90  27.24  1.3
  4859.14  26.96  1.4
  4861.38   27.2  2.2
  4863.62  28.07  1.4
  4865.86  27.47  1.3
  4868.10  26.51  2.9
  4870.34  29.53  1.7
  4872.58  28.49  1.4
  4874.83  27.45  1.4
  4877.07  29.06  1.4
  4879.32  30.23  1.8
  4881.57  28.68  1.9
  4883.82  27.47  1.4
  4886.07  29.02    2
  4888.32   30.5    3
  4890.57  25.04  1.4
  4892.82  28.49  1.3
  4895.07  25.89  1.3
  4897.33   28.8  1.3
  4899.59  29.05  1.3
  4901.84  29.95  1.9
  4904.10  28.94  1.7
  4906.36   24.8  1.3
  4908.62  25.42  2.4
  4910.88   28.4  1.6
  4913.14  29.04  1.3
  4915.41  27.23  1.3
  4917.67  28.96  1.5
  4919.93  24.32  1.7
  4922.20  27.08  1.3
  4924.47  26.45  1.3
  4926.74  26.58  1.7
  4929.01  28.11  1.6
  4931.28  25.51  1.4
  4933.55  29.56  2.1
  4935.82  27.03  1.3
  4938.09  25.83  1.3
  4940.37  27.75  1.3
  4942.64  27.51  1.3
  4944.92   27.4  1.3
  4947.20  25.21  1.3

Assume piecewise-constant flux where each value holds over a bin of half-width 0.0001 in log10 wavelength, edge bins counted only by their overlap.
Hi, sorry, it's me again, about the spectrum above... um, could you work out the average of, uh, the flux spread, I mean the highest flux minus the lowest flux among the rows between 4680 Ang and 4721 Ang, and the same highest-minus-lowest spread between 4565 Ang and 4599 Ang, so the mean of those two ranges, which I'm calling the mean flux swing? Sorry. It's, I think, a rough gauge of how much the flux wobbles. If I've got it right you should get 6.2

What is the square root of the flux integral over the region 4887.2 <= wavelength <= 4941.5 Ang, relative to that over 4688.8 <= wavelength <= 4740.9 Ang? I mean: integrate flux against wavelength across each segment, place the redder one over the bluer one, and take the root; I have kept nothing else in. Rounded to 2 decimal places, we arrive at 0.97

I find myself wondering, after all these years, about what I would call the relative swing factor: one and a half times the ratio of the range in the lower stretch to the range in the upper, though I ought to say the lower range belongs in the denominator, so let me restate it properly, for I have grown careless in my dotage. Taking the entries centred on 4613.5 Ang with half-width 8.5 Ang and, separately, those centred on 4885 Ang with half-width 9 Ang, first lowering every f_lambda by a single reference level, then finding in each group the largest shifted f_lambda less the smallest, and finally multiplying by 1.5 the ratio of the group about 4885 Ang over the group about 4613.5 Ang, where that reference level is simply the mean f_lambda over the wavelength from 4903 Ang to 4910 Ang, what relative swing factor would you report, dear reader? 1.56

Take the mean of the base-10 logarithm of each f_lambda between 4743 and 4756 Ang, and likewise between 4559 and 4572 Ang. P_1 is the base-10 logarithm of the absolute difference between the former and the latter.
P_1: -1.4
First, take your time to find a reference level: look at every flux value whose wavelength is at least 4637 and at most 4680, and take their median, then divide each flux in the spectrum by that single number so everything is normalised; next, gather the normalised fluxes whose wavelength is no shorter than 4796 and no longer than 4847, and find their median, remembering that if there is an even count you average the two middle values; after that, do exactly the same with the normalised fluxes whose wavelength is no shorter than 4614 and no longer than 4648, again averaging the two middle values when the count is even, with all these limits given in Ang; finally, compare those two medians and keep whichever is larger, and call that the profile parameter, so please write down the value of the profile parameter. 0.98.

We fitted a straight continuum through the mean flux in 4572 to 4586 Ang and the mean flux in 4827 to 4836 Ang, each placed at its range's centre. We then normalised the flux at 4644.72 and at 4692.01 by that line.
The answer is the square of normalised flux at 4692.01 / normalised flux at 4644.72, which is 0.97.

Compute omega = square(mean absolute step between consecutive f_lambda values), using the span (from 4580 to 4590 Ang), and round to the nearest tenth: 4.3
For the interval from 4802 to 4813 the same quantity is 9.9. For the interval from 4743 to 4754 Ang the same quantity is 3.0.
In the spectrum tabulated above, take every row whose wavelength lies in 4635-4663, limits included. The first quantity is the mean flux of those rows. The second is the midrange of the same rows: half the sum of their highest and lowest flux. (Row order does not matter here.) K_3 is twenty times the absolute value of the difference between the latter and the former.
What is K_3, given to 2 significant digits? 92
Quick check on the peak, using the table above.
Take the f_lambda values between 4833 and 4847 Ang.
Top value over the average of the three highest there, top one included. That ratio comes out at 1.07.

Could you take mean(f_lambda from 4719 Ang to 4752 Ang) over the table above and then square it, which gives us 885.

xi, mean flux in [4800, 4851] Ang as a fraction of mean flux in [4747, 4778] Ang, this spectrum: 0.94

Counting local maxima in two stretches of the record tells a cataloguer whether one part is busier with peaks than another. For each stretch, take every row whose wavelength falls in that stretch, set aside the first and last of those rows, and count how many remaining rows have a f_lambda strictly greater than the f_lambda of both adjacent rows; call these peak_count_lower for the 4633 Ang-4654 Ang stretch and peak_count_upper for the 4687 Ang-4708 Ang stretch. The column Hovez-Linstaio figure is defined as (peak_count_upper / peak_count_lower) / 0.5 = 3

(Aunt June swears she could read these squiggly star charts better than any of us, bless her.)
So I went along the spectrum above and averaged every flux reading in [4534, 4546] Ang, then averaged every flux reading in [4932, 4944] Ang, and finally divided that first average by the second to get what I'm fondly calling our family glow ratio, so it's 1.06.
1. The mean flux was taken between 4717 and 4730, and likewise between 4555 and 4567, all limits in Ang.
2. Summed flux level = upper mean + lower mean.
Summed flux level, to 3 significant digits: 61.6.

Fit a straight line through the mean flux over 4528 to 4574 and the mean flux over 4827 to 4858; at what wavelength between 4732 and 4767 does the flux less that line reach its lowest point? 4733.25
